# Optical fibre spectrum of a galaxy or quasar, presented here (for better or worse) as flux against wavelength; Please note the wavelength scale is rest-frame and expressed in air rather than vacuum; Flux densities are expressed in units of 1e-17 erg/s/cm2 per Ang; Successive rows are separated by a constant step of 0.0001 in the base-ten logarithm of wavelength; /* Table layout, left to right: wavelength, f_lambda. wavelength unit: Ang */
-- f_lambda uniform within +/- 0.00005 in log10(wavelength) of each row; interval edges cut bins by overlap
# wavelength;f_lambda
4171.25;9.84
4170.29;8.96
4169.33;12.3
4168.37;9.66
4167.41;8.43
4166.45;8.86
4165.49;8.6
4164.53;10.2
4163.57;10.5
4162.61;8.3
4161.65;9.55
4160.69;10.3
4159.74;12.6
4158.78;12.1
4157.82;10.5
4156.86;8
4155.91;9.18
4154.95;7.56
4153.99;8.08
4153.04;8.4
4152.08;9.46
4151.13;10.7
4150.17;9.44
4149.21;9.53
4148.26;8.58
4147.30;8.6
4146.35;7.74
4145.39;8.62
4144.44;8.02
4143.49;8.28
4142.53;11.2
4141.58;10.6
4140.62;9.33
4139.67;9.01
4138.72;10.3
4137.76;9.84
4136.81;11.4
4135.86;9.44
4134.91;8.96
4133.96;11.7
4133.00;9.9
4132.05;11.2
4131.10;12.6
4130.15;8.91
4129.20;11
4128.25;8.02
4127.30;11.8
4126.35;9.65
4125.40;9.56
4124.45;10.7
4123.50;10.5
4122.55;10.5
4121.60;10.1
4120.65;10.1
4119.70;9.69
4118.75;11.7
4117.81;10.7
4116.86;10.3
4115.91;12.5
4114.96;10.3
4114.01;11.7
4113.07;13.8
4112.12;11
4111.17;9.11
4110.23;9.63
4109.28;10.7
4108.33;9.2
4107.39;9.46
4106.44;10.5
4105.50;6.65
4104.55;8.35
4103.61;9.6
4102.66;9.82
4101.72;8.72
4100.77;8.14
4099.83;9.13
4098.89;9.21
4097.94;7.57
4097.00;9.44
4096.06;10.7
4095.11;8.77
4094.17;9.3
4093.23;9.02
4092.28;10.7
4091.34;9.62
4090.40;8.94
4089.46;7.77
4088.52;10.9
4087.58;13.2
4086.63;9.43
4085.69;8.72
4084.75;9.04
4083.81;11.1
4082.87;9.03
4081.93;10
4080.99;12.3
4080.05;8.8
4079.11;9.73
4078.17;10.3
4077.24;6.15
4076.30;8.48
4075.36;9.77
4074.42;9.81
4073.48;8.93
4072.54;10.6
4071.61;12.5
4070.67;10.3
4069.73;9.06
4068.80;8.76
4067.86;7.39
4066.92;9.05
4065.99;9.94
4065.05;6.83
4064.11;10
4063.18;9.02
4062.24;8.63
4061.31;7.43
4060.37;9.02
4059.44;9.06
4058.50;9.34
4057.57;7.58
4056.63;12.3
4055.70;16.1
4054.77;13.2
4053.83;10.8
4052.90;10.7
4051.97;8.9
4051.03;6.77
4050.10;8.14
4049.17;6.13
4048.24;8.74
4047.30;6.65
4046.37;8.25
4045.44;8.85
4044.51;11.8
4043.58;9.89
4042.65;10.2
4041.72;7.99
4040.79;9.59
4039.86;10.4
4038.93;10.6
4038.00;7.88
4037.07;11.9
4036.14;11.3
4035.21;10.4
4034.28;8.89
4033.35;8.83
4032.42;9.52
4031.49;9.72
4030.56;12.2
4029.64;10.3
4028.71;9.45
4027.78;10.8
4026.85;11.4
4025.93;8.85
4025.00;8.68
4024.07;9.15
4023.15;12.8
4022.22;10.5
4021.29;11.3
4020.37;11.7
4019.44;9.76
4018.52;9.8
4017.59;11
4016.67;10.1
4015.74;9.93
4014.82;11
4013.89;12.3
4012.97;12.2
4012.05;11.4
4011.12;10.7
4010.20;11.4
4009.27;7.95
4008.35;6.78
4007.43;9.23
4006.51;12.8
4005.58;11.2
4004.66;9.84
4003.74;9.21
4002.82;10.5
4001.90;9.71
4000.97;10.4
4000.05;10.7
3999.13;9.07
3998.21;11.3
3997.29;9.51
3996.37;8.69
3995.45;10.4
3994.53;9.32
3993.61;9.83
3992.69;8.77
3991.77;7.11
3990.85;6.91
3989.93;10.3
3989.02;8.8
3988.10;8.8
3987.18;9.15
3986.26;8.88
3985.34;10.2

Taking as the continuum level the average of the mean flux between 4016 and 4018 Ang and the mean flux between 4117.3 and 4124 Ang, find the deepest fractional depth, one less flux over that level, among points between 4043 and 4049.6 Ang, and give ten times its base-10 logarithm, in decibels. -3.8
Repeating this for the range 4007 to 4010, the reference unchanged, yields -4.5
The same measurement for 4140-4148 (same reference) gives -5.8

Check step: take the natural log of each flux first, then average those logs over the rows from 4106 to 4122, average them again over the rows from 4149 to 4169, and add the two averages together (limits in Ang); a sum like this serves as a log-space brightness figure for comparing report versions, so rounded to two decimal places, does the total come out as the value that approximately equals 4.60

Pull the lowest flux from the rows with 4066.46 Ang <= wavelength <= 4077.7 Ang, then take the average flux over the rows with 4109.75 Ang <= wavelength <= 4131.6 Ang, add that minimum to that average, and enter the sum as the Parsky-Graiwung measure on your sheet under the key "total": 16.8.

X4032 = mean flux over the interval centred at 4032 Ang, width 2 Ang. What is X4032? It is 9.6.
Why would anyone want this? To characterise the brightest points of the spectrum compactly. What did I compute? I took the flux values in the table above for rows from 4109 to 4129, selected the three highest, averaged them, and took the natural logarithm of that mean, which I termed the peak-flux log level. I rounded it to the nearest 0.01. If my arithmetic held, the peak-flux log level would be 2.54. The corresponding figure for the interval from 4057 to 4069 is 2.28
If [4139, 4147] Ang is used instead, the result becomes 2.34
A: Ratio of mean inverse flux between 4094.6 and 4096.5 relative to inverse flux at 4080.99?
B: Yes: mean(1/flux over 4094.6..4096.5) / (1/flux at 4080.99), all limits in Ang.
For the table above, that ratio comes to 1.28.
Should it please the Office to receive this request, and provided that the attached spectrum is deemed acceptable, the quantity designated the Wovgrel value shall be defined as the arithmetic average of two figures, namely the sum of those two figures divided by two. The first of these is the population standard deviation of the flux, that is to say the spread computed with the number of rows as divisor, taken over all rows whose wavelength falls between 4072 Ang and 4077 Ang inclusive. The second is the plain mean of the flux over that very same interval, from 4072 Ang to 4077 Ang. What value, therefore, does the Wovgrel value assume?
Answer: 5.1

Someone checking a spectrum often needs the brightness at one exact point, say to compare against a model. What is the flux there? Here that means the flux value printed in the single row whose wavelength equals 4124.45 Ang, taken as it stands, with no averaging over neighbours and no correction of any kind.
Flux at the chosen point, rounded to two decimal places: 10.70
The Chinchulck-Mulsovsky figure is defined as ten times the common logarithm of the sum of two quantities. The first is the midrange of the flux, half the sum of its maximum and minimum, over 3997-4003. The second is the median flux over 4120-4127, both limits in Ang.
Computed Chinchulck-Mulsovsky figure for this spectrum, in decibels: 13.1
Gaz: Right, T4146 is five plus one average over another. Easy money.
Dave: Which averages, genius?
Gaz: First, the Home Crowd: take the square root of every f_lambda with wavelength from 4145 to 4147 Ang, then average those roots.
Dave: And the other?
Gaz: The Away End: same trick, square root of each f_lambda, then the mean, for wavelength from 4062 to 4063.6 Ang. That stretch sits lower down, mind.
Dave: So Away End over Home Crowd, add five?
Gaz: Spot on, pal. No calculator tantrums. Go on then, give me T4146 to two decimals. 6.04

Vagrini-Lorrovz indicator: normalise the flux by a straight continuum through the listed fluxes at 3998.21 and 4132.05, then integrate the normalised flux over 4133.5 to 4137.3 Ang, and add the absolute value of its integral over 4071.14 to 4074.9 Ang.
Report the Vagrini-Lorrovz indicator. 7.02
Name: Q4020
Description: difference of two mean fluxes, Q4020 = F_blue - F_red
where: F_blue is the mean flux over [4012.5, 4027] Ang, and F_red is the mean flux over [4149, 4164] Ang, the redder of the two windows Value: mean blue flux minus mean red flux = 1.0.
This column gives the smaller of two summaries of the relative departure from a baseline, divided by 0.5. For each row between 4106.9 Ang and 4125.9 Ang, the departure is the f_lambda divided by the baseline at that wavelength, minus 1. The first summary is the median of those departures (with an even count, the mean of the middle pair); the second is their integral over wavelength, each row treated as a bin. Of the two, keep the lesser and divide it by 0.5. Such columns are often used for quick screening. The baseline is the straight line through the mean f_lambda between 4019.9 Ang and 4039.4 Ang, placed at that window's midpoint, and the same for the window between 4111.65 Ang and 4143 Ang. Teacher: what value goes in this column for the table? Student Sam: -0.02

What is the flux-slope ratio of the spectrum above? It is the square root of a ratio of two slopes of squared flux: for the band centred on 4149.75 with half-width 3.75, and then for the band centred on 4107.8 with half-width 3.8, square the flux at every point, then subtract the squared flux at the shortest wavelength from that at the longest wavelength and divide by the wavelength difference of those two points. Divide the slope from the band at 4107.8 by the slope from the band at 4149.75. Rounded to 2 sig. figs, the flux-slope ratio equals 1.1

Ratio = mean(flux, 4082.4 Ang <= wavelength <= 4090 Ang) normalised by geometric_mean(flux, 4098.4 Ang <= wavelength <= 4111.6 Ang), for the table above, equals 1.09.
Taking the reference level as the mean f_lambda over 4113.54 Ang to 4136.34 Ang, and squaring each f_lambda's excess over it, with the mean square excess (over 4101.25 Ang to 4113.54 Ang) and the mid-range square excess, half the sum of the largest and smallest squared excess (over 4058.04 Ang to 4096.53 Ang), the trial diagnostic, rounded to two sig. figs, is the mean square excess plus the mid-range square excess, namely 12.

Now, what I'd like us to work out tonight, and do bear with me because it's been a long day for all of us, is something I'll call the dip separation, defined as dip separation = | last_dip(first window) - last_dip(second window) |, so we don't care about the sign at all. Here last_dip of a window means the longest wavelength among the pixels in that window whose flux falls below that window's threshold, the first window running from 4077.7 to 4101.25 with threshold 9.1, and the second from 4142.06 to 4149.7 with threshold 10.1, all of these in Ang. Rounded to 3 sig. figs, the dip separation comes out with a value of 48.4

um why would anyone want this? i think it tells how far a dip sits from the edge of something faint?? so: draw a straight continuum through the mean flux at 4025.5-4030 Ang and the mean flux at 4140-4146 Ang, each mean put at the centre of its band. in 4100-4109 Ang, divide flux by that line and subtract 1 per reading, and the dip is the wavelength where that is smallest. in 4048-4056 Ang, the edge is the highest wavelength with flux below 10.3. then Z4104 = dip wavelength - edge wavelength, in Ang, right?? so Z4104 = 53.5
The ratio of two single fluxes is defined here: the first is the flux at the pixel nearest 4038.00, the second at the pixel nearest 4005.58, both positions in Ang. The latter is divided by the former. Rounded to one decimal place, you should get 1.4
